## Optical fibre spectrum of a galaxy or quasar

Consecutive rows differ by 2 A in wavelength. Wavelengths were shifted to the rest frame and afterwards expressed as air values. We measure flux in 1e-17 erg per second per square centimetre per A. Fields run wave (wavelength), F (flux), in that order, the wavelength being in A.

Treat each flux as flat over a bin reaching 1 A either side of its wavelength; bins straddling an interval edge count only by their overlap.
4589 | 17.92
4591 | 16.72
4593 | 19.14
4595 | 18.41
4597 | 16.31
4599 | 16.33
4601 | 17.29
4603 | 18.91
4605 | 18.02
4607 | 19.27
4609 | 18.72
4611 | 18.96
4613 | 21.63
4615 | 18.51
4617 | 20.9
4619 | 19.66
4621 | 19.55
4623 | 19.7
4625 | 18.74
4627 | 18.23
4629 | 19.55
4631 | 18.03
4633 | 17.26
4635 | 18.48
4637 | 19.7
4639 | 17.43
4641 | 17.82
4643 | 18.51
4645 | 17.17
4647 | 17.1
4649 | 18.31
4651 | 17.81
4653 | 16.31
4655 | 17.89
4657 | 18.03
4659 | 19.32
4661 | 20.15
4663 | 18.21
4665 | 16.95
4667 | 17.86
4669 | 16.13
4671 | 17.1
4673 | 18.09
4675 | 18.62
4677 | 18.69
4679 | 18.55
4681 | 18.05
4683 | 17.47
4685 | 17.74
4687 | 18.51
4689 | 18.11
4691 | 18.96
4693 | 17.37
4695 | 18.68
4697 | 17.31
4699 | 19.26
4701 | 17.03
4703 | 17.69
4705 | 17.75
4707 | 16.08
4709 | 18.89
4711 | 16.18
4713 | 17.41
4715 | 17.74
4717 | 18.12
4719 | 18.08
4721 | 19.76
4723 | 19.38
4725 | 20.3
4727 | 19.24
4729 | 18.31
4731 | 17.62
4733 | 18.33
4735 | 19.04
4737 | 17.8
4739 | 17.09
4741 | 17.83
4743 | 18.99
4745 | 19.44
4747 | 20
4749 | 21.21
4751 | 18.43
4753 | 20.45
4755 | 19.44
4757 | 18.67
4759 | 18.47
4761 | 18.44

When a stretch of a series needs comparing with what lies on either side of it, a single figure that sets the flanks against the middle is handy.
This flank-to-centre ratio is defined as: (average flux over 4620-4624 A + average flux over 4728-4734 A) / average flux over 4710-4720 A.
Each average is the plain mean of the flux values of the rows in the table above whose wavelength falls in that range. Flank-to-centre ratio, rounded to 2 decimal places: 2.15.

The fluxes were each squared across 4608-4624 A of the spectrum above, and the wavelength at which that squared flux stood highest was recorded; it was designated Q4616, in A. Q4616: 4613 A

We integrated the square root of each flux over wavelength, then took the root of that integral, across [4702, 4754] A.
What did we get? 14.95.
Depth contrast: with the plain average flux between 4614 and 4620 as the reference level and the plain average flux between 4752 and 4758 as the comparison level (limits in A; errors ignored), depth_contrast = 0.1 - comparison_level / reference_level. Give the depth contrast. -0.89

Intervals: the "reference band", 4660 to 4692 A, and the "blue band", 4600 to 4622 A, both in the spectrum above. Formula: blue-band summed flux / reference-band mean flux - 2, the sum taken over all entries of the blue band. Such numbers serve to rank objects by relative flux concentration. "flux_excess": 10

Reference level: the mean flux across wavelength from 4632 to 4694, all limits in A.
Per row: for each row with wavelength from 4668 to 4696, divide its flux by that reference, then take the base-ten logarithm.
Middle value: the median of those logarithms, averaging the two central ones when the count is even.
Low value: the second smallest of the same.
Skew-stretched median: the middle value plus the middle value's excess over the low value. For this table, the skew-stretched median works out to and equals 0.027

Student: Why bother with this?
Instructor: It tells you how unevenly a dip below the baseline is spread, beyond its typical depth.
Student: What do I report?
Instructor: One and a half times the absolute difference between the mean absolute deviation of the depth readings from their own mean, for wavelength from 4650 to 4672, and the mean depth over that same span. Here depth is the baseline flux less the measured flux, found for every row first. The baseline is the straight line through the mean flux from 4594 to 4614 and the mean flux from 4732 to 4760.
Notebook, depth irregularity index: 0.1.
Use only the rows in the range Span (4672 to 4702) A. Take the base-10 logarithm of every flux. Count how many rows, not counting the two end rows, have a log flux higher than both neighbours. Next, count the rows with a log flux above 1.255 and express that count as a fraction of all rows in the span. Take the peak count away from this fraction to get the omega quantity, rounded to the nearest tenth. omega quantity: -4.3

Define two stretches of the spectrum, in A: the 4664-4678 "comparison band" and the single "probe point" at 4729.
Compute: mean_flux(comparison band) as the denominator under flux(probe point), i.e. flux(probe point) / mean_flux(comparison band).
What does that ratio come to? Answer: 1.04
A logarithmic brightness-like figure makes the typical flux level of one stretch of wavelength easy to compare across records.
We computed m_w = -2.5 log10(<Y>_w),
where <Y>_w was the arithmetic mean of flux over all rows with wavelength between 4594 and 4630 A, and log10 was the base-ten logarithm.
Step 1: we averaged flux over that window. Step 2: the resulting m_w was -3.19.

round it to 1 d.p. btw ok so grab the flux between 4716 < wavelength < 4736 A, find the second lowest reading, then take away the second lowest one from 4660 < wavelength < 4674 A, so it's 1.1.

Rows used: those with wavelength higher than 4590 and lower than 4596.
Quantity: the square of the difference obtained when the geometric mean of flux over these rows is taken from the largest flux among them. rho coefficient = 1.2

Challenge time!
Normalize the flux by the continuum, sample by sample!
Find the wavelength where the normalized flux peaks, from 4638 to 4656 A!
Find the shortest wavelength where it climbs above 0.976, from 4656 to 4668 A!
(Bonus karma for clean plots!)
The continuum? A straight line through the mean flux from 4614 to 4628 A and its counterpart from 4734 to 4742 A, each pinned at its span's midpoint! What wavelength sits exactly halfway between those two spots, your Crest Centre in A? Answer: 4651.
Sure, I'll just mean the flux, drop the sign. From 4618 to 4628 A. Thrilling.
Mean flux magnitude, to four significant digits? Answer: 19.18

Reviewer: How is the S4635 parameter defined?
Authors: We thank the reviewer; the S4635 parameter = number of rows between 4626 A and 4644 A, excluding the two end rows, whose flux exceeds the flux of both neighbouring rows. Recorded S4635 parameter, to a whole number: 2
